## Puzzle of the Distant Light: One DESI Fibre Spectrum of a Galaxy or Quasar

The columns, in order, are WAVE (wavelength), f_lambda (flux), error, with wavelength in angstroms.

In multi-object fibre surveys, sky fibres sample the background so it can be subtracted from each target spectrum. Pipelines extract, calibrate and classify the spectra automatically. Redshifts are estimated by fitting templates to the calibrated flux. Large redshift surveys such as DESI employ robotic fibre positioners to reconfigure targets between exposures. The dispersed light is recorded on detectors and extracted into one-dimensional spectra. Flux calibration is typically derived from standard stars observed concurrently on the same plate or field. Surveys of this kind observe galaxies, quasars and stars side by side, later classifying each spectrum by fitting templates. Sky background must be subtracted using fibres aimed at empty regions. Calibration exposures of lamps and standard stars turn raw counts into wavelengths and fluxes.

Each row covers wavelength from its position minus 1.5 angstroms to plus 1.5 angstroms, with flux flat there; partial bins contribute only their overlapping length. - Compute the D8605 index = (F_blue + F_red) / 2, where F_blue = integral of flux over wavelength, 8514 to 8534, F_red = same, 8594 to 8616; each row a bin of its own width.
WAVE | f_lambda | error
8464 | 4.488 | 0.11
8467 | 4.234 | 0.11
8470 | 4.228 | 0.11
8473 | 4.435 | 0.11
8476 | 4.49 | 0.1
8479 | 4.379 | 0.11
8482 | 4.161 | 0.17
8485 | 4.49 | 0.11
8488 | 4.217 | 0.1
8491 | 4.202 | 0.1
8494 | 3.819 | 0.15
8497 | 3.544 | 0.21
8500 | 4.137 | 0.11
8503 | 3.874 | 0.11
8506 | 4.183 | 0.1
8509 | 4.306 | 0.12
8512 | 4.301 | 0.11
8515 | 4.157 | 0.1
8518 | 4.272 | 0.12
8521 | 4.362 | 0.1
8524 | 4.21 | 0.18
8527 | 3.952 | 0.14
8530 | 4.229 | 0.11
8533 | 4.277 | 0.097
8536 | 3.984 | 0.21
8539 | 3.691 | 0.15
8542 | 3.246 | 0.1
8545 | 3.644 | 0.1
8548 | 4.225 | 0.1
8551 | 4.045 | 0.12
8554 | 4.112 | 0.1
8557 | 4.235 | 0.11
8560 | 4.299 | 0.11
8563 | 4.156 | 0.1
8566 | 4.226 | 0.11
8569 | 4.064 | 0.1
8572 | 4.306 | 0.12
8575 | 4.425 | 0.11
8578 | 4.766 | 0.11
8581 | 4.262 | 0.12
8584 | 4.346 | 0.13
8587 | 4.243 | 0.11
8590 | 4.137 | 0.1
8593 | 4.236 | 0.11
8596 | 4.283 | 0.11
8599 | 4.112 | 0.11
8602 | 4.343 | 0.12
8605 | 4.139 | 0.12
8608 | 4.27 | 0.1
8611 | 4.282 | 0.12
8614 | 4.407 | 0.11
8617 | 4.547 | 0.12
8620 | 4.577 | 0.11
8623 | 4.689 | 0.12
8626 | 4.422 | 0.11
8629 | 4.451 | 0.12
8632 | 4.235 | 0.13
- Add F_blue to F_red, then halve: 89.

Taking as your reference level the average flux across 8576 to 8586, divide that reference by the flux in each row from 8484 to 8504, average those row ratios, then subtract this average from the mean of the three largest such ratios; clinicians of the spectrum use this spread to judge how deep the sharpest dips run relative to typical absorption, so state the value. 0.08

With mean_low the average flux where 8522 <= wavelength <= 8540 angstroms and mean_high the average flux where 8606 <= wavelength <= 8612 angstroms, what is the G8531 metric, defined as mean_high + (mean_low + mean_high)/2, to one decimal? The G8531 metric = 8.4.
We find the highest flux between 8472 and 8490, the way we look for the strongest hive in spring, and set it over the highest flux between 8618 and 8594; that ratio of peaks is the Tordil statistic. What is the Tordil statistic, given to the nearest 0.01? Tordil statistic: 0.99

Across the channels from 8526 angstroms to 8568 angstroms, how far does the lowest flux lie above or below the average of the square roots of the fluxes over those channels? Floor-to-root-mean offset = 1.24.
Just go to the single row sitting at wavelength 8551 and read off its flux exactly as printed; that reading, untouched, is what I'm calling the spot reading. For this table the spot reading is 4.045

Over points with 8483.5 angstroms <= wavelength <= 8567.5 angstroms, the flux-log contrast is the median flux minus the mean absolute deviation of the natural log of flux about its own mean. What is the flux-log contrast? 4.14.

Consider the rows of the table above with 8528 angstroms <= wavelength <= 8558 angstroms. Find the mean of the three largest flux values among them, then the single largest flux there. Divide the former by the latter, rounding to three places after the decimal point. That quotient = 0.993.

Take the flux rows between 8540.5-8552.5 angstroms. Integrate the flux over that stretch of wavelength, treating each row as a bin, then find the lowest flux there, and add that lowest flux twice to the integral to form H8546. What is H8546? 52.0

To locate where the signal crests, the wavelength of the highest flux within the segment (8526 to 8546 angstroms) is 8533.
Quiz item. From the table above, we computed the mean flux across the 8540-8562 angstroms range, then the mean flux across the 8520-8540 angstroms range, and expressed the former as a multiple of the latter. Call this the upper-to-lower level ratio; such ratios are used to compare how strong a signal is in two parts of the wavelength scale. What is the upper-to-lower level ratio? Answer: 0.97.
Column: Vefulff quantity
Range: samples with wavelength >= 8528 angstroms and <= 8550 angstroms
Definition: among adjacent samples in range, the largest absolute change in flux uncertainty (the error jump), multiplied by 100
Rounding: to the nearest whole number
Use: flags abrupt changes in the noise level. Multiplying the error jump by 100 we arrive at 11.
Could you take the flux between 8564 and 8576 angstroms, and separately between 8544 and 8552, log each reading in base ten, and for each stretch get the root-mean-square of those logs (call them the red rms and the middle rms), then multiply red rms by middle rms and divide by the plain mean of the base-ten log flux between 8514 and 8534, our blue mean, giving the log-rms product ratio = 0.60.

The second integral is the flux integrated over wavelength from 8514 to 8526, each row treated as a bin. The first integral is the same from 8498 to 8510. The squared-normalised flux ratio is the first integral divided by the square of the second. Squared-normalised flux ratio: 0.0190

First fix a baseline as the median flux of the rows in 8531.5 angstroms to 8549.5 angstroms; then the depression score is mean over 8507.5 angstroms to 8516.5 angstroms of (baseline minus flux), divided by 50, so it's -0.008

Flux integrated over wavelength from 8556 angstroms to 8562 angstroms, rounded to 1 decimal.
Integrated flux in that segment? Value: 25.6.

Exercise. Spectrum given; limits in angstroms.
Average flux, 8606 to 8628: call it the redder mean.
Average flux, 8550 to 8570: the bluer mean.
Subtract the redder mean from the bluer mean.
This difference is -0.3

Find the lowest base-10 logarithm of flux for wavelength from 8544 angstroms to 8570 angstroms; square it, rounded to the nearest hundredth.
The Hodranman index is 0.32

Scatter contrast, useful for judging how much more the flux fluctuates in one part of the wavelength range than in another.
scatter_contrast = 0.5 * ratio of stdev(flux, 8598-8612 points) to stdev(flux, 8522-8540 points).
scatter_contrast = 0.22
